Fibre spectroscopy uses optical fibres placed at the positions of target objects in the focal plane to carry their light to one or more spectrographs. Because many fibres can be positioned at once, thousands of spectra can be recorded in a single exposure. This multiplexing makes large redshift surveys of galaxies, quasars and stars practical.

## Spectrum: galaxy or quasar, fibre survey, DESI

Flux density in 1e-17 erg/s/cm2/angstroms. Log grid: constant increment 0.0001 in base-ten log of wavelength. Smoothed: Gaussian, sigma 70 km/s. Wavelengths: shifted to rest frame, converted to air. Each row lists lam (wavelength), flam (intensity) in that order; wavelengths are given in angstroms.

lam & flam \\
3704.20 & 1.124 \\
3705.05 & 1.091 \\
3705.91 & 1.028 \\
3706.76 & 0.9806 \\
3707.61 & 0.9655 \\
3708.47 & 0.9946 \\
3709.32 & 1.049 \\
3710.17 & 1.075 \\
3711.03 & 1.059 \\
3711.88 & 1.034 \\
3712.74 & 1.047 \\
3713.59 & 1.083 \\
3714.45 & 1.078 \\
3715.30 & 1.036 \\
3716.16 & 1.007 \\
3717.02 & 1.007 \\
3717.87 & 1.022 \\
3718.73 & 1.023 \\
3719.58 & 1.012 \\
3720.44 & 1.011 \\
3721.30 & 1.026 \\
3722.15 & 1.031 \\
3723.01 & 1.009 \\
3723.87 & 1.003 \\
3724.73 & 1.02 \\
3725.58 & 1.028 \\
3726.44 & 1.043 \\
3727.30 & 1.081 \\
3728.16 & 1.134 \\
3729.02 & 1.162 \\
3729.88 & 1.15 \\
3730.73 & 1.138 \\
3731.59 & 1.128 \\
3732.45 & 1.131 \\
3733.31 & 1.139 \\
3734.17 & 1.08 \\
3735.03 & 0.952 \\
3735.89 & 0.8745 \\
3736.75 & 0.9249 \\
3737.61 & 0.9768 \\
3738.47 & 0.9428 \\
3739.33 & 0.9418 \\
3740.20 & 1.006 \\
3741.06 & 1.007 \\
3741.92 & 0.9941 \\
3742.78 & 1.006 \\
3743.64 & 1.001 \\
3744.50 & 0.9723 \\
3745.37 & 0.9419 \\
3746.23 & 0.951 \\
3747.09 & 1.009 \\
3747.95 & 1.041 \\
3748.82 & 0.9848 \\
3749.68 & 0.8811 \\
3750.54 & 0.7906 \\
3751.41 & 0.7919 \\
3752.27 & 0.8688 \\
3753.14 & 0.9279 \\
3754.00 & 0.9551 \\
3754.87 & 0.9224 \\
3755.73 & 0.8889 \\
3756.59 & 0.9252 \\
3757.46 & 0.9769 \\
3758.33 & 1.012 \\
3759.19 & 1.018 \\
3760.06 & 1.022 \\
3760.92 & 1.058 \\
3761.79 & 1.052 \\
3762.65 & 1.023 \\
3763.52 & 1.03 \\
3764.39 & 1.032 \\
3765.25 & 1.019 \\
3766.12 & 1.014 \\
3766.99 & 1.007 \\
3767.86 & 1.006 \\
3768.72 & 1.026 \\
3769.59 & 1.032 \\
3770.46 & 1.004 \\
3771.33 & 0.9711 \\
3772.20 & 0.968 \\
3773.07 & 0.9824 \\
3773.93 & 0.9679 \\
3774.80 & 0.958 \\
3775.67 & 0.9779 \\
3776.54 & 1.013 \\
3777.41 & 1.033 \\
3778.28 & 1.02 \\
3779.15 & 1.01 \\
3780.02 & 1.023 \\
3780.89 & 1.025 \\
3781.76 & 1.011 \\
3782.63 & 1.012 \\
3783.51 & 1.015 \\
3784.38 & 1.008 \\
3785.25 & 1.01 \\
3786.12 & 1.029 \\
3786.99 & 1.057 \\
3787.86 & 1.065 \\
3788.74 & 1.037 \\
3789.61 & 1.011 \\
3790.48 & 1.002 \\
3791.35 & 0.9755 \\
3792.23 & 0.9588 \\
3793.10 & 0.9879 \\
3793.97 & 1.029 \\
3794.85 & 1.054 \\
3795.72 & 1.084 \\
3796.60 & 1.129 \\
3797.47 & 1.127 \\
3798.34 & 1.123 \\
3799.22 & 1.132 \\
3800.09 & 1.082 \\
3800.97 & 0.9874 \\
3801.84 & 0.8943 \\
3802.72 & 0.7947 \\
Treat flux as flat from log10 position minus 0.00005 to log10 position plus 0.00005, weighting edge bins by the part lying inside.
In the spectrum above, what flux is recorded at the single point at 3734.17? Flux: 1.08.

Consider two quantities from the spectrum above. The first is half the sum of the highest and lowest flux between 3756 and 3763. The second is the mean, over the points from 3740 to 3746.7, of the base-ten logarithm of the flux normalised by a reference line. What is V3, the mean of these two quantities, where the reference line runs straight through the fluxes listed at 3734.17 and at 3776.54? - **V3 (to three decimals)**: 0.479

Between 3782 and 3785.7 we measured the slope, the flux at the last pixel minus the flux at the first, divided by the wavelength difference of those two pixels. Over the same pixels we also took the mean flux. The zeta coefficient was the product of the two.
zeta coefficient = -0.001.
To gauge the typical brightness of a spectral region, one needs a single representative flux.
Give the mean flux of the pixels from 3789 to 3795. 1.00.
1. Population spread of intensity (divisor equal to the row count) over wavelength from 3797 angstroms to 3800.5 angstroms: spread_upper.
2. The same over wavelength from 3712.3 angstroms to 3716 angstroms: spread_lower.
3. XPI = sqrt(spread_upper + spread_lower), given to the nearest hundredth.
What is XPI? 0.20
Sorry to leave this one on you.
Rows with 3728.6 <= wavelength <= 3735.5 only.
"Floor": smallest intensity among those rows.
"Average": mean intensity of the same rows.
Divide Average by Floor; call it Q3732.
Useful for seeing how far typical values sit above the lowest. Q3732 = 1.17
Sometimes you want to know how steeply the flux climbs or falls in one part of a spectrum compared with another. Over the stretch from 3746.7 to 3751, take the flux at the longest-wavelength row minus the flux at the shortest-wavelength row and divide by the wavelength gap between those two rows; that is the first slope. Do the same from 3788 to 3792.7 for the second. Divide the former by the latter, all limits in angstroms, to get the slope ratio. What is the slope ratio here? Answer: 2.8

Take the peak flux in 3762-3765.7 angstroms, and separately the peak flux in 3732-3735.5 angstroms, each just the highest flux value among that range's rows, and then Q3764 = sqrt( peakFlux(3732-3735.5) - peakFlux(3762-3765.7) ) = 0.33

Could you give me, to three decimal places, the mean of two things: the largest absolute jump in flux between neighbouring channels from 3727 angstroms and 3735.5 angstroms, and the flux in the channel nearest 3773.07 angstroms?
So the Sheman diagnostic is 0.555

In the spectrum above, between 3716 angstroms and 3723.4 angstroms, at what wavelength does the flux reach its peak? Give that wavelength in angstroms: 3722.15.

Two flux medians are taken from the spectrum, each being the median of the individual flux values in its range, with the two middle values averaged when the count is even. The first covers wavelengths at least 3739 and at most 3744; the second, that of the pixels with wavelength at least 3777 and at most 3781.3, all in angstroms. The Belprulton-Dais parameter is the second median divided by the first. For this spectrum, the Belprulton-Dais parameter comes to 1.02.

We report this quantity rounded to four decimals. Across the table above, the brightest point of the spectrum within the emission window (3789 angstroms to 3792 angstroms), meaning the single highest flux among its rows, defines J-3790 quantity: 1.0110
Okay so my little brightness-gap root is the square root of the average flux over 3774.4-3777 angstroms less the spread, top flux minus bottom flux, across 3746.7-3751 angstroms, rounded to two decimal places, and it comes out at 0.86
